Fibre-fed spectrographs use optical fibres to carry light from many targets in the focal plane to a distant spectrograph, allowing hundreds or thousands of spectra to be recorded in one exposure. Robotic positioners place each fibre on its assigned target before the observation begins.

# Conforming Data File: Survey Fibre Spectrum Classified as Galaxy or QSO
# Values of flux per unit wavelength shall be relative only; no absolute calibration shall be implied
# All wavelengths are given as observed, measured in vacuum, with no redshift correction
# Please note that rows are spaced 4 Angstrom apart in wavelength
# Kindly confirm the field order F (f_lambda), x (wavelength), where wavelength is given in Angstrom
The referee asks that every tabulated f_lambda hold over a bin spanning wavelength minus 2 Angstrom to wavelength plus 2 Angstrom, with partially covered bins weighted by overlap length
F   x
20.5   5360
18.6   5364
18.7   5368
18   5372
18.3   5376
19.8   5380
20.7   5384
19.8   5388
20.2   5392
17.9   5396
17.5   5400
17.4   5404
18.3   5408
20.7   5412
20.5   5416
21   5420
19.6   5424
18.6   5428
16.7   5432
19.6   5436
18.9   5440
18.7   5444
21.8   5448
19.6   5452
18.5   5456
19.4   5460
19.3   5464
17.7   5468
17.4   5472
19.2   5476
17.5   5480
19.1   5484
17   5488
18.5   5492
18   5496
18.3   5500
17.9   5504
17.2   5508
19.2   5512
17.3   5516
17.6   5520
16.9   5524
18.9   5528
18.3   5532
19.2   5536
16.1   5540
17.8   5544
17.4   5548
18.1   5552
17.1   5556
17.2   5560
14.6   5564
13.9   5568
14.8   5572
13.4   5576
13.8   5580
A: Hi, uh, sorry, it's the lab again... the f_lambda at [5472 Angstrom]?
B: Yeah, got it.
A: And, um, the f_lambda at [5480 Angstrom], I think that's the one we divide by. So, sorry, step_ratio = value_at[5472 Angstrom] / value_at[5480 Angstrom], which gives 0.99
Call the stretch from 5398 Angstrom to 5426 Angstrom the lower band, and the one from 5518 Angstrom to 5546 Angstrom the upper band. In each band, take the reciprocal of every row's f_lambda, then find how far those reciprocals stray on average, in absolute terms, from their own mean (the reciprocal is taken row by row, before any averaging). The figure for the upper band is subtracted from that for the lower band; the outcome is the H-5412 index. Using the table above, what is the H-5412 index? 0.0010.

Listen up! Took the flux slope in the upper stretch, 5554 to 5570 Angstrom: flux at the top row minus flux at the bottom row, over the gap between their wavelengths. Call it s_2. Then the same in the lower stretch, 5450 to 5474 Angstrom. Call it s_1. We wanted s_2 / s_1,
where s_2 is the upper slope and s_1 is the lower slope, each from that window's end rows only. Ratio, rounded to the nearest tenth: 2.4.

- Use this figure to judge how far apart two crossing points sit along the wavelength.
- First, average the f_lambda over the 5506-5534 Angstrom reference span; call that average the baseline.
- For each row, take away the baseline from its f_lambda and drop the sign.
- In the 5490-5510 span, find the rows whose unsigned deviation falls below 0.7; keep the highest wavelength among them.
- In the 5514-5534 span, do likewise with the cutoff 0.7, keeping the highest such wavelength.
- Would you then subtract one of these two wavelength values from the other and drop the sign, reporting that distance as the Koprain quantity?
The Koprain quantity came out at 28 Angstrom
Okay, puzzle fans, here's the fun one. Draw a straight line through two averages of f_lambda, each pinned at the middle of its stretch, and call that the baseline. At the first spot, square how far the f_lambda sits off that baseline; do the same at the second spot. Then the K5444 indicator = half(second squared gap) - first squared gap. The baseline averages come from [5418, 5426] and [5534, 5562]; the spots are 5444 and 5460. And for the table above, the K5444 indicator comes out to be -1.3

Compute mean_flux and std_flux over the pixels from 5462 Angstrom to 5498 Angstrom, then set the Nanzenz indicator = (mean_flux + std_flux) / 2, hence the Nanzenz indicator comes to 9.5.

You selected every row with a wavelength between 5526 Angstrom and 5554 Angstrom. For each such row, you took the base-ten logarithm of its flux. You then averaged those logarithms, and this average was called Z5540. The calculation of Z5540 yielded 1.25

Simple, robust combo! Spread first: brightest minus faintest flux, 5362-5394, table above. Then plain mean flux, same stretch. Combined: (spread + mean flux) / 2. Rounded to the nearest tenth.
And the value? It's 11.0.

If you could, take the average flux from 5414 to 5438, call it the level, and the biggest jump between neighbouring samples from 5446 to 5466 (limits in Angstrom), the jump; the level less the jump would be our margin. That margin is 17.1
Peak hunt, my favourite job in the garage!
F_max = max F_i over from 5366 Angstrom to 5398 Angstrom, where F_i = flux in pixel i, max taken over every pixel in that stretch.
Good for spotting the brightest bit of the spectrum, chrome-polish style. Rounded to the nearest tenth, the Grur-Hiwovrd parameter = 20.7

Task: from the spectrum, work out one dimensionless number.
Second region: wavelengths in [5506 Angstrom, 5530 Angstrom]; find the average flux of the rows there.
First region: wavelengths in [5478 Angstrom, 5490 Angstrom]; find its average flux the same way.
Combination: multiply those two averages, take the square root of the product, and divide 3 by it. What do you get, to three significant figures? 0.168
